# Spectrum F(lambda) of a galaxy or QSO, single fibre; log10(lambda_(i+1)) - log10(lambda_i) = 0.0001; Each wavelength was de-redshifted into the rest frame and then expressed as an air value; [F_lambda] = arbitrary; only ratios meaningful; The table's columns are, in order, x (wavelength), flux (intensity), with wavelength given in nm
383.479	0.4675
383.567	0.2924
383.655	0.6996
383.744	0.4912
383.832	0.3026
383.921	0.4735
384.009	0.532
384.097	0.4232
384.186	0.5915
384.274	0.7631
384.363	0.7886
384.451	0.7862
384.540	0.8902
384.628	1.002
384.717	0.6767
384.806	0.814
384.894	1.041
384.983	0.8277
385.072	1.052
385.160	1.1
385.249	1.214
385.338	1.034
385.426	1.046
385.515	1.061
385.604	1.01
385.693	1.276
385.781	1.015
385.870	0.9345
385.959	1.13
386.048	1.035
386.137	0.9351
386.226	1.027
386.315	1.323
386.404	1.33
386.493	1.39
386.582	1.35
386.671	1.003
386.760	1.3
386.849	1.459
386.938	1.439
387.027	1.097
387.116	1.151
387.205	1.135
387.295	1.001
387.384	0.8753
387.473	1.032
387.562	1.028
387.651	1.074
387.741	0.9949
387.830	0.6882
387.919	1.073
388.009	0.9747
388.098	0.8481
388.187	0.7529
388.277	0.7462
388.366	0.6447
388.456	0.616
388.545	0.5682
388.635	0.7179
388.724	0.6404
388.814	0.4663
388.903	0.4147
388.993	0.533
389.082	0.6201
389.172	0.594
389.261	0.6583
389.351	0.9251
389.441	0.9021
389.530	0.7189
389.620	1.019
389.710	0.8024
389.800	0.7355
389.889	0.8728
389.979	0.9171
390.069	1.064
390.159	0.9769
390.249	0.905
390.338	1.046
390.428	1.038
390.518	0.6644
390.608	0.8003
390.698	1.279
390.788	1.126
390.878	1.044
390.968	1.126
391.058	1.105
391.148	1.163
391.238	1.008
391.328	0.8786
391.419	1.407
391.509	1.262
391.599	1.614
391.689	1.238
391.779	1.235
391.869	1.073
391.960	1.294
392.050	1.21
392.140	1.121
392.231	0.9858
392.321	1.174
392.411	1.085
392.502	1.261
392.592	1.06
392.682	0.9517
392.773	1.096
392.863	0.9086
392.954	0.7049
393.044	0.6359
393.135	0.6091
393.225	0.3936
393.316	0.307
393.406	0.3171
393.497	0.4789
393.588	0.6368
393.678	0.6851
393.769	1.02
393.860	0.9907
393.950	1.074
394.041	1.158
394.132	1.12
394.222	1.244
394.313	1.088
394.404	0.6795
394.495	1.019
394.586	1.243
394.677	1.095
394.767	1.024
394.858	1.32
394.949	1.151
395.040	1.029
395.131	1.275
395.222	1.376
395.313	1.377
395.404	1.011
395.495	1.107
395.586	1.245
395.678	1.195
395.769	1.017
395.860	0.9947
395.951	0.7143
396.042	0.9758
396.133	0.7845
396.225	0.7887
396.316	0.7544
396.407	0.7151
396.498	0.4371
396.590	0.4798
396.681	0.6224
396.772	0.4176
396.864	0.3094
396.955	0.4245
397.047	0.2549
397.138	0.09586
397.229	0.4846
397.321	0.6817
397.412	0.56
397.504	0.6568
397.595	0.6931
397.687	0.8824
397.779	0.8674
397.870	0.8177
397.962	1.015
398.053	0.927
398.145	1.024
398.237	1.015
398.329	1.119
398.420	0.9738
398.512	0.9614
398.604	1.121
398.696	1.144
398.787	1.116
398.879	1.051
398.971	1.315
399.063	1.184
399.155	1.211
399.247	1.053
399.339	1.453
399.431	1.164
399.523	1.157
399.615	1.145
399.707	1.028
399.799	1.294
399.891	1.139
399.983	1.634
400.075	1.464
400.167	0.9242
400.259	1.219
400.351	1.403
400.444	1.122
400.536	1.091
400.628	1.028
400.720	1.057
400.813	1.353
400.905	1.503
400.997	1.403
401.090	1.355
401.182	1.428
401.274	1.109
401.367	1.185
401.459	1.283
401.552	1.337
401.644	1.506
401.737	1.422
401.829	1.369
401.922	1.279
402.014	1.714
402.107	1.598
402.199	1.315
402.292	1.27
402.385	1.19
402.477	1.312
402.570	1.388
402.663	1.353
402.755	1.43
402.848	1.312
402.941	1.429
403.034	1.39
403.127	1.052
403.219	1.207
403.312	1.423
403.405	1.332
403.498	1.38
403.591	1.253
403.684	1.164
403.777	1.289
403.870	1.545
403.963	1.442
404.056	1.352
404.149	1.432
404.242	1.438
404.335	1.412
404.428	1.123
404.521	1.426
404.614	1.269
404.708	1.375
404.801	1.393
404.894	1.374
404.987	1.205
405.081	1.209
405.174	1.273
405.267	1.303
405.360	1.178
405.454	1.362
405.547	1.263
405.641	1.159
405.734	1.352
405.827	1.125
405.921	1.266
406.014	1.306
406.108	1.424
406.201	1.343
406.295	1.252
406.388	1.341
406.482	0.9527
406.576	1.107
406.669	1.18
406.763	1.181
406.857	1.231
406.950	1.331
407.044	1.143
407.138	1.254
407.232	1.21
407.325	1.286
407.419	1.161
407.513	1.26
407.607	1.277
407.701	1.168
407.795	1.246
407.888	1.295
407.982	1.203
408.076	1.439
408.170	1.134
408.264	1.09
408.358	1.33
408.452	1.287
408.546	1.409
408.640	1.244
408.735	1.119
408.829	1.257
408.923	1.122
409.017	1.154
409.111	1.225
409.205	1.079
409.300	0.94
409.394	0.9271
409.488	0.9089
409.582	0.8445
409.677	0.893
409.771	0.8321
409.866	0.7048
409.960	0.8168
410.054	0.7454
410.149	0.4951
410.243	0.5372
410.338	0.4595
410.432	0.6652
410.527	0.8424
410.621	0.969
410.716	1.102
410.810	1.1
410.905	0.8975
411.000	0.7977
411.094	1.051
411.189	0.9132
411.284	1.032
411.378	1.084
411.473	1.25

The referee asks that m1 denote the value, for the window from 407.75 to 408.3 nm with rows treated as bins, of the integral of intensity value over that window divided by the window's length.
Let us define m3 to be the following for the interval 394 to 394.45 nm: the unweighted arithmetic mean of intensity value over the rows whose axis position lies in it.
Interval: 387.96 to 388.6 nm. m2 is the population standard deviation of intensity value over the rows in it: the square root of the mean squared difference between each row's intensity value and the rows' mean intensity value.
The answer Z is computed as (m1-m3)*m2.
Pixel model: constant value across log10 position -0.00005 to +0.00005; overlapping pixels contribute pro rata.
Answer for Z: 0.02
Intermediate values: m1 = 1.2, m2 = 0.131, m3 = 1.06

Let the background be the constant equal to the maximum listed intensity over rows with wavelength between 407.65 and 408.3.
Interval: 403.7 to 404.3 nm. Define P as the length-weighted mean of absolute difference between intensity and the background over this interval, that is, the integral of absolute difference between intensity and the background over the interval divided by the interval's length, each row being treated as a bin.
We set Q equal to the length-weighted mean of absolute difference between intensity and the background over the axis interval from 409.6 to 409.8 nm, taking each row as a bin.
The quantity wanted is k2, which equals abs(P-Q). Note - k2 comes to 0.5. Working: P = 0.1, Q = 0.58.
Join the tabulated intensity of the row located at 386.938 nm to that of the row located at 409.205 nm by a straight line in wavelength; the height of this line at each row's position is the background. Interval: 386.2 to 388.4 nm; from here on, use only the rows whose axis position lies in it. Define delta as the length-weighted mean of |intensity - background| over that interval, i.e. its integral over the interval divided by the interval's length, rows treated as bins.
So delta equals 0.36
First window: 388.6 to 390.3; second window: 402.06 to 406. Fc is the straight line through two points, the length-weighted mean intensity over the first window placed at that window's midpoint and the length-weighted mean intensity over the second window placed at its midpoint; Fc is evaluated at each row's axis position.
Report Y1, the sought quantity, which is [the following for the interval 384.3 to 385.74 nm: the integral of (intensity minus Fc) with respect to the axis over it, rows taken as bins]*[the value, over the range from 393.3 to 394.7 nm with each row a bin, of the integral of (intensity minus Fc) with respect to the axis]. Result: -0.03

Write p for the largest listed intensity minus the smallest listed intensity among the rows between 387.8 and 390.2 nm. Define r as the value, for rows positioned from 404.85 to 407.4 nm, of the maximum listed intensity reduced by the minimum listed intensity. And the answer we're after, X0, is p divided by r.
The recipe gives 1.40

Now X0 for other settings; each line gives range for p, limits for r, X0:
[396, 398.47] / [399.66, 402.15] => 1.30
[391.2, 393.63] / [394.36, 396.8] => 1.36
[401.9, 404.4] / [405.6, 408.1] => 1.36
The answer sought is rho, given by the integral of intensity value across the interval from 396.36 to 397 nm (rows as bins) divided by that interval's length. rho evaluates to 0.5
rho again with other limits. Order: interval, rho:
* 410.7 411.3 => 1.0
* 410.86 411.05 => 0.9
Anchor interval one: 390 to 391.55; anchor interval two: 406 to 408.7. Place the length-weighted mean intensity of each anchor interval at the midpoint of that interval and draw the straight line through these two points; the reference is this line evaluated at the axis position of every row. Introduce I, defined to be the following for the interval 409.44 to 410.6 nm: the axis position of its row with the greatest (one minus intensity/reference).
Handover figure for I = 410.338 nm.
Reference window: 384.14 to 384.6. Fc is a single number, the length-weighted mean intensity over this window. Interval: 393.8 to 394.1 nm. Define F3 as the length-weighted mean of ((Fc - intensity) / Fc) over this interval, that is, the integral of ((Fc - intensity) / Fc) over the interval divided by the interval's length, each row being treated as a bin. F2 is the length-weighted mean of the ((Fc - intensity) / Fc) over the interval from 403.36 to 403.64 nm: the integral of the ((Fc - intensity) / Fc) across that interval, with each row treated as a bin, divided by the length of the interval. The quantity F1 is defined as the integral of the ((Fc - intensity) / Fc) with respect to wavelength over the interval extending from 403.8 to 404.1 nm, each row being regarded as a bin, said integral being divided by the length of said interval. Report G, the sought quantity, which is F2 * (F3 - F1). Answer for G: -0.33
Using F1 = -0.9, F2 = -0.7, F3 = -0.39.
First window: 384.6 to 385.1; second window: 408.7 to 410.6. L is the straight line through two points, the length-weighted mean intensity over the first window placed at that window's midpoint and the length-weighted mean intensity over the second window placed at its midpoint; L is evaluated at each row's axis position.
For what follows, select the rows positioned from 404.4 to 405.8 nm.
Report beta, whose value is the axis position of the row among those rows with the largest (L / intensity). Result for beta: 404.428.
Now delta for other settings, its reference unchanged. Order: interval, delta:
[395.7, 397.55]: 0.67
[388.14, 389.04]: 0.80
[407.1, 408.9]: 0.15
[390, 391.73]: 0.32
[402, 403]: 0.19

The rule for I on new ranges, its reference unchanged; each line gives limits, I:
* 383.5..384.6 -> 383.567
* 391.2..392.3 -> 391.328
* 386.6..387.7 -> 387.384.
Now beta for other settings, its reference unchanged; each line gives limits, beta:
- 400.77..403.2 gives 403.127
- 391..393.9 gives 393.316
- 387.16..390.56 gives 388.903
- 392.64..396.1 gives 393.316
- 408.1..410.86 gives 410.338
